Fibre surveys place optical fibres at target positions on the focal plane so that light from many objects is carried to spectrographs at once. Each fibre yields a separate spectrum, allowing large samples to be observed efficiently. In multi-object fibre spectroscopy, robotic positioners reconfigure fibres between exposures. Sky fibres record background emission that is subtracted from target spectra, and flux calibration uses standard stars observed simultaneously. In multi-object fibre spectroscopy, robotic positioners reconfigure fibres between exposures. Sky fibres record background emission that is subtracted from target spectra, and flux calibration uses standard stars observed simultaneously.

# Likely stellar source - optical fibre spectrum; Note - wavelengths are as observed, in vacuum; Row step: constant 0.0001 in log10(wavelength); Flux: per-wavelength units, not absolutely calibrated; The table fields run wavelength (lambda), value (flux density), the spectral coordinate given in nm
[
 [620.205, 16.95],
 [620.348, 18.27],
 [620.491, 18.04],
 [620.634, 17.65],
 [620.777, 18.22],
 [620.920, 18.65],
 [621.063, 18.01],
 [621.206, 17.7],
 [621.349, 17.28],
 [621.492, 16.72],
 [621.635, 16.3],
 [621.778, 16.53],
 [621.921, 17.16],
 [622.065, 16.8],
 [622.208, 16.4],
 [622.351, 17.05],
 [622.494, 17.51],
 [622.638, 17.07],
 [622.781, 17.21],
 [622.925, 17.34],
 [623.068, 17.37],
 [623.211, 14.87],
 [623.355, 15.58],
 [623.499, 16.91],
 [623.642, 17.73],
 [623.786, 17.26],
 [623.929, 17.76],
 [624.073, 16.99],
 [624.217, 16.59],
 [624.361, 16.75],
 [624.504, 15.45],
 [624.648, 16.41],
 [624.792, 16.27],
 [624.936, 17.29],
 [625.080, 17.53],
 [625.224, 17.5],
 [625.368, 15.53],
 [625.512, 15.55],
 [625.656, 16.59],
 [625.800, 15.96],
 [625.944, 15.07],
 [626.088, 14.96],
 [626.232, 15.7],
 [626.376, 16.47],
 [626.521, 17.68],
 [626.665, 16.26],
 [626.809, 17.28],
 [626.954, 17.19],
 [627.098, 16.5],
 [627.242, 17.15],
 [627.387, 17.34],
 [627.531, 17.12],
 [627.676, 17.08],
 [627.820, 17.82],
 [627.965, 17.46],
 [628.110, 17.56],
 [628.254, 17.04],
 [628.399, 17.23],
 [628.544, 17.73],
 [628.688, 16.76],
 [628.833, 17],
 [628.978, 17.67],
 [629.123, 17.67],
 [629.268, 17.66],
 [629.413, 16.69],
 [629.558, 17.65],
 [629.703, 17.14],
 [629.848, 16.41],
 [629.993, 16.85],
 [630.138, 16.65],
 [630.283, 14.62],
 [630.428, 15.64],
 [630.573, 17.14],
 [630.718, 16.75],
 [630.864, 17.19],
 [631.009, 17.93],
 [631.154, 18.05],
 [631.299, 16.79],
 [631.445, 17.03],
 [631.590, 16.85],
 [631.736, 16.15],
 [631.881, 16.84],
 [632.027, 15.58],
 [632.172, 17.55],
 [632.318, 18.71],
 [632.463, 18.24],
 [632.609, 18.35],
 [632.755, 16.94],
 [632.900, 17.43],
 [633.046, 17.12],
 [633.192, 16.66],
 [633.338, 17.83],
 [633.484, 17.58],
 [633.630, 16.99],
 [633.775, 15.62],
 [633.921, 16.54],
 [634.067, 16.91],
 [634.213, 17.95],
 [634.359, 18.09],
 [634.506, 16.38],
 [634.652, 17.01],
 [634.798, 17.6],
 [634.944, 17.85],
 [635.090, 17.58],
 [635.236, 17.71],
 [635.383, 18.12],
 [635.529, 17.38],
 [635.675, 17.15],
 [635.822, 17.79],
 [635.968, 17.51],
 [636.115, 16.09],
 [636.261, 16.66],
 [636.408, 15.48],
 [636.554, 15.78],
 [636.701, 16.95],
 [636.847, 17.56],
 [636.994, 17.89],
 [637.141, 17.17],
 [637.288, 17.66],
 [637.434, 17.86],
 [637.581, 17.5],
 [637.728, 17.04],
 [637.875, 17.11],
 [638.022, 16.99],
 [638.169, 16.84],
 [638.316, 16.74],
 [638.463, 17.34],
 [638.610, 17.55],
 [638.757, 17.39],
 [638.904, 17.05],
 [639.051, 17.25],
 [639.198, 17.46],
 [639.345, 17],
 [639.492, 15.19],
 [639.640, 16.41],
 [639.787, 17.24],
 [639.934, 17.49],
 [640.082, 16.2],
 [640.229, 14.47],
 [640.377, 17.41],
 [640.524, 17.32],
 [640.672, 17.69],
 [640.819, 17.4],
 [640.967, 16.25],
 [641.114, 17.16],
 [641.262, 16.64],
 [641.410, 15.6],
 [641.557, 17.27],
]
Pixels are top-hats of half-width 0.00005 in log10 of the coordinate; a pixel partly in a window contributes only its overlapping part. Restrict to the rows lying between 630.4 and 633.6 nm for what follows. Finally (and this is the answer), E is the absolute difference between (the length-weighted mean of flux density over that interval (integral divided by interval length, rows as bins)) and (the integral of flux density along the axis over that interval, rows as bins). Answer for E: 37.9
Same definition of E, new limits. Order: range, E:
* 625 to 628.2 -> 36.7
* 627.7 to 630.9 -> 37.4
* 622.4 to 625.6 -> 36.8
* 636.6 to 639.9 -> 39.4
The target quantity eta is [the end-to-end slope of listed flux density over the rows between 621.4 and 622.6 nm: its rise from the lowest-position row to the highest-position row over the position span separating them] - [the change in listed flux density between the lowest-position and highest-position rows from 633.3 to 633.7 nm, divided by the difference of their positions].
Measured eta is 3.7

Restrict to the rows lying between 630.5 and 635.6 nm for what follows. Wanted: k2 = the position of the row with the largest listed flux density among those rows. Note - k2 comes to 632.318 nm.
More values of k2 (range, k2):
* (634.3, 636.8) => 635.383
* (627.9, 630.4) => 628.544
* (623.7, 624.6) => 623.929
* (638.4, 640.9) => 640.672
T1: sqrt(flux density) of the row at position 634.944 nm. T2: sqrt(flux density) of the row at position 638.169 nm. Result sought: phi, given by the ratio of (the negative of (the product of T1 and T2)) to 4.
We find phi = -4.3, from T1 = 4.22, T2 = 4.10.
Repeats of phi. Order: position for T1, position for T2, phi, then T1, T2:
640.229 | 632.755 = -3.9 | 3.80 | 4.12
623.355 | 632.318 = -4.3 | 3.95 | 4.33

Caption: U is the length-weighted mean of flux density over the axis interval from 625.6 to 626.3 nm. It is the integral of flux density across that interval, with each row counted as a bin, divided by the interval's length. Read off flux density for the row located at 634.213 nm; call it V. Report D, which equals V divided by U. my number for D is 1.15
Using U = 15.6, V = 17.95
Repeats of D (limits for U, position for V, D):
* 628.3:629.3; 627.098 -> 0.95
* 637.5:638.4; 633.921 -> 0.97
